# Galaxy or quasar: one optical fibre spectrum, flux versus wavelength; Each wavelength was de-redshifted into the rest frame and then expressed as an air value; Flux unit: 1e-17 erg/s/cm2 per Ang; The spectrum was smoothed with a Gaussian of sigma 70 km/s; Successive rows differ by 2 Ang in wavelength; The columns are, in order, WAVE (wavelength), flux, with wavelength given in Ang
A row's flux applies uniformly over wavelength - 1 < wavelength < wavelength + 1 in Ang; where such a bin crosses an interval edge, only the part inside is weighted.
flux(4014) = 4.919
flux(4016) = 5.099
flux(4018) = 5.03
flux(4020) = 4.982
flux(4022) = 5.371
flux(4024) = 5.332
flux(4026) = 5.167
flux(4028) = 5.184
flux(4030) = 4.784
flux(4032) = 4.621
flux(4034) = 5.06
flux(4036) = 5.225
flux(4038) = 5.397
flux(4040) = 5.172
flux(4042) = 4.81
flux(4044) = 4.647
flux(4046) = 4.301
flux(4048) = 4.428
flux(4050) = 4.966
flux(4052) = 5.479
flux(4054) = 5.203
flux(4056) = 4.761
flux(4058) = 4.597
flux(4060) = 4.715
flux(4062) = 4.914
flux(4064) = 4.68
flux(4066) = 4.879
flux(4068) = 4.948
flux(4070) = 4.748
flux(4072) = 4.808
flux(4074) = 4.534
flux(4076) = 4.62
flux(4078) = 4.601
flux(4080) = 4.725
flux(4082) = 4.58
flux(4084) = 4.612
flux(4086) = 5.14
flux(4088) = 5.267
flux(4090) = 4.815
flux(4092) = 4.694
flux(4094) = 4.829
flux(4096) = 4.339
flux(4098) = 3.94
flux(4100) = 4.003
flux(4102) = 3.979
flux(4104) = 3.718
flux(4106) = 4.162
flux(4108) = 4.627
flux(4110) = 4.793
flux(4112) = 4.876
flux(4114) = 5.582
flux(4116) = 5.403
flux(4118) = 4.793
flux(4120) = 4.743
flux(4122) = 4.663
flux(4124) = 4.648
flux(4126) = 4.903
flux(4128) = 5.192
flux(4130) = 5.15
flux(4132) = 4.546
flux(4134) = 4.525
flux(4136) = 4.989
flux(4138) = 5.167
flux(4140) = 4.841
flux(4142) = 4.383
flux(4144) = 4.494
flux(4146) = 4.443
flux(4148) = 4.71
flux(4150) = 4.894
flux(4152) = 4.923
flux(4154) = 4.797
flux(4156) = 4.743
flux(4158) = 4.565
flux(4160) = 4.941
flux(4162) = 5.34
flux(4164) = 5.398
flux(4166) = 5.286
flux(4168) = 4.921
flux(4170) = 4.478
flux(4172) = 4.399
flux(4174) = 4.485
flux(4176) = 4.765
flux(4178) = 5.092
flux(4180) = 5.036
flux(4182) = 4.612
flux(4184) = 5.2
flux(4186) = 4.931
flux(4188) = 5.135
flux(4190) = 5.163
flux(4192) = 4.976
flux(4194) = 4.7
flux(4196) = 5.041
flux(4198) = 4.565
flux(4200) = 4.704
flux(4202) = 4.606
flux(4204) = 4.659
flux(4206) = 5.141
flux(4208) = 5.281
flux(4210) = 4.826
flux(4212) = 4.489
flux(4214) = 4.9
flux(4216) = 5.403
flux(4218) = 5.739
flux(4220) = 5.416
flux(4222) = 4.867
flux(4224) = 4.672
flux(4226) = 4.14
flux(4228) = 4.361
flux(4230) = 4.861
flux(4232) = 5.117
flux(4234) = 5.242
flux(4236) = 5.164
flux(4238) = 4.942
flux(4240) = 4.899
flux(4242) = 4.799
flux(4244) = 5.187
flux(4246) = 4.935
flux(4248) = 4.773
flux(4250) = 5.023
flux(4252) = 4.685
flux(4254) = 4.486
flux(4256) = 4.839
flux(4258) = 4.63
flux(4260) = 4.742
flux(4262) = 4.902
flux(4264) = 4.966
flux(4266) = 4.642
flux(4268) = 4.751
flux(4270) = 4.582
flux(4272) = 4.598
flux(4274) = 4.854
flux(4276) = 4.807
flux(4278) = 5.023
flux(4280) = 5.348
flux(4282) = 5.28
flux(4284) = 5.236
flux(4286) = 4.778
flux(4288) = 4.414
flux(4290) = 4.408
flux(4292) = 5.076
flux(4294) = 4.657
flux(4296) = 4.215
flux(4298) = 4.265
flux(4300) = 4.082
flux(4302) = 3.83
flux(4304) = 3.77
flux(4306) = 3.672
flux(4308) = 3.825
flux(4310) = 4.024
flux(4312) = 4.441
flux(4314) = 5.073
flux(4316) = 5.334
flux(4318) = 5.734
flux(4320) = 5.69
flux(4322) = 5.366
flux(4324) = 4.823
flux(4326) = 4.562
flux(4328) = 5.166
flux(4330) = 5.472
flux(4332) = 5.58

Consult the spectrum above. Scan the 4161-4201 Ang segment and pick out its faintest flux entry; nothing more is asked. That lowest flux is 4.399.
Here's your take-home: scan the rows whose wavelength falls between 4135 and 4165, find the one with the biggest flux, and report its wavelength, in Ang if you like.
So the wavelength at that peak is 4164 Ang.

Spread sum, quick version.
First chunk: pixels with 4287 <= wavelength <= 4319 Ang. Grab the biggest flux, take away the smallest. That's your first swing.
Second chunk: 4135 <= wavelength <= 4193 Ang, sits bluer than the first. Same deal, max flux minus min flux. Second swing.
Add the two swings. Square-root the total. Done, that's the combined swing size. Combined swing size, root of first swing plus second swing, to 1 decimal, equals 1.8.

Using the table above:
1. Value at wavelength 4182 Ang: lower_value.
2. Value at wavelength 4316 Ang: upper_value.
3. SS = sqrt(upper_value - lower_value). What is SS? 0.8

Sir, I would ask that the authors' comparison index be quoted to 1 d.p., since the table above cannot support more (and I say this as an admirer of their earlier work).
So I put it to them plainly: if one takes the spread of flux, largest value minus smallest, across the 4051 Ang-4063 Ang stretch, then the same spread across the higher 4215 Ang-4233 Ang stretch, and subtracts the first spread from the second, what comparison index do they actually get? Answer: 0.7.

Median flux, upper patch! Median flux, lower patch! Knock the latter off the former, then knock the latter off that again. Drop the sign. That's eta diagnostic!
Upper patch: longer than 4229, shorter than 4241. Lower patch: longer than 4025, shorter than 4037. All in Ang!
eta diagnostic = 5.2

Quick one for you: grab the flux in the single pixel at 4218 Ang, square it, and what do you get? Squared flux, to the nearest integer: 33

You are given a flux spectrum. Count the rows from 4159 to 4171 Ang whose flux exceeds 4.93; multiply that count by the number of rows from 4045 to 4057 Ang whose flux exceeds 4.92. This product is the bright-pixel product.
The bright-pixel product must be 12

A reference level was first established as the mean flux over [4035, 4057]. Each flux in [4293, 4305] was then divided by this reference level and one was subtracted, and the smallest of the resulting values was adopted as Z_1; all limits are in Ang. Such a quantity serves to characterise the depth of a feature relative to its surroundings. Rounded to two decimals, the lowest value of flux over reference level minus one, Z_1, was -0.24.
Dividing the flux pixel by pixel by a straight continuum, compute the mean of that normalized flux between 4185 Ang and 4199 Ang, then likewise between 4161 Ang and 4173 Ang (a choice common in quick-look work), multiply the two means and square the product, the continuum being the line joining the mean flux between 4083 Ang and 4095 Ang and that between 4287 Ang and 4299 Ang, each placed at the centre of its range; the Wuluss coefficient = 1.21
